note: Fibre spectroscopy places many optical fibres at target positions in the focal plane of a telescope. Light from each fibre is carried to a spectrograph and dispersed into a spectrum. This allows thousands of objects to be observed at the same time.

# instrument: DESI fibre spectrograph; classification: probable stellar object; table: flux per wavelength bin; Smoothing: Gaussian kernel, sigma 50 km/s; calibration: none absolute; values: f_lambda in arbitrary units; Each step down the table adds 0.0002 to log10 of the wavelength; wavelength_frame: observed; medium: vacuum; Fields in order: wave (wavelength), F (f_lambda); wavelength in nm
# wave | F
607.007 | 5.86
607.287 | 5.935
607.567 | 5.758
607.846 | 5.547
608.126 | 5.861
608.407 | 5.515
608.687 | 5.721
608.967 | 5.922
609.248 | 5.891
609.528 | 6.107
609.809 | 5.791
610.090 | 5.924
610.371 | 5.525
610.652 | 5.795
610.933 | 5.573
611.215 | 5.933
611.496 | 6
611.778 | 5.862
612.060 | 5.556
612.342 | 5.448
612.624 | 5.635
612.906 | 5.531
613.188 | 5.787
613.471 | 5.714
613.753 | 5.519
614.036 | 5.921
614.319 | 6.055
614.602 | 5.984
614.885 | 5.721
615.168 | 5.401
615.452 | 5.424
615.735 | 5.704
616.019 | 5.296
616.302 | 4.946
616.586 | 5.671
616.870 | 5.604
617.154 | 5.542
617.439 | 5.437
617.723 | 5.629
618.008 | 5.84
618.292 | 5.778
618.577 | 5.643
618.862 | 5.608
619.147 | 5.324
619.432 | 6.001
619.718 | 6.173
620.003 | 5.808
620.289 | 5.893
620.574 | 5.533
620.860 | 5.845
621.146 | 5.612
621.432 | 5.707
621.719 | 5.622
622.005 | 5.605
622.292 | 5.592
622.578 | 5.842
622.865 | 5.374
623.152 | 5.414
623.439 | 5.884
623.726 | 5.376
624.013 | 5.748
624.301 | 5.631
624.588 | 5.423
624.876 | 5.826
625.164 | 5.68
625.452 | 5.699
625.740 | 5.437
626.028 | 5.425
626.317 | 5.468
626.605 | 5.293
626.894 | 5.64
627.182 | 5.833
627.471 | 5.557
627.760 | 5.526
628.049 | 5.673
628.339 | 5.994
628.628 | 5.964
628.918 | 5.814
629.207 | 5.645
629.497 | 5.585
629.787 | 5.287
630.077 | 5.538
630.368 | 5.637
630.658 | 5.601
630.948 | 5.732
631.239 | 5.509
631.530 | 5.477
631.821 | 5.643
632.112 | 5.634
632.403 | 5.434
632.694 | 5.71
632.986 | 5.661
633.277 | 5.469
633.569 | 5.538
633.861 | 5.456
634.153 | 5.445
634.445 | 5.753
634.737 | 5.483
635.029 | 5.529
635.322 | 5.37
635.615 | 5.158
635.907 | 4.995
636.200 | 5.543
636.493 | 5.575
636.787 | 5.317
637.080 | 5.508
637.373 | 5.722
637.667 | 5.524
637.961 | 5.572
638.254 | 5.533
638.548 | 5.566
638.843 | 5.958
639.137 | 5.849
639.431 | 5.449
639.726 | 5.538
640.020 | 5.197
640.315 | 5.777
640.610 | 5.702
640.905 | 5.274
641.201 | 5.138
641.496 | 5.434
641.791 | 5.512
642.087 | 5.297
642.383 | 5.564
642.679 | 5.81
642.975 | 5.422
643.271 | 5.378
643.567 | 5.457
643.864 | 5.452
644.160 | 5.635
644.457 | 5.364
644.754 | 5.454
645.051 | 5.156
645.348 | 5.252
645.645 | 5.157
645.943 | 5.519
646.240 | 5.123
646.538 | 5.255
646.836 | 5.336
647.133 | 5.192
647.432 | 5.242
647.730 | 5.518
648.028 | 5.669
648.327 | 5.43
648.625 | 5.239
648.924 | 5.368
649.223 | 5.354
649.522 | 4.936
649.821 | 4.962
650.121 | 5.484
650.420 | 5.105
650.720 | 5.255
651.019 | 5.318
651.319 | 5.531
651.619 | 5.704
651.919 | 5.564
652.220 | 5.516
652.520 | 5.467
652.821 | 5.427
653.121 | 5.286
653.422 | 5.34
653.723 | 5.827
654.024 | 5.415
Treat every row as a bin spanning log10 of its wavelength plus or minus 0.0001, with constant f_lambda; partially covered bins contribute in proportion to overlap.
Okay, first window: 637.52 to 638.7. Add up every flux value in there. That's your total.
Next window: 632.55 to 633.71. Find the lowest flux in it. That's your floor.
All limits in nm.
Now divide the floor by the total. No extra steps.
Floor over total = 0.246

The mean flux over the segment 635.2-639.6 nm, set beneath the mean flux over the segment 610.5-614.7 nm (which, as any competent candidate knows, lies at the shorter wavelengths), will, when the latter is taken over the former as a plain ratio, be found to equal 1.04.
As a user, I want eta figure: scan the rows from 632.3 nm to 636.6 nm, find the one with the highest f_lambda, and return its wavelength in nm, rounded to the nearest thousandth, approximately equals 634.445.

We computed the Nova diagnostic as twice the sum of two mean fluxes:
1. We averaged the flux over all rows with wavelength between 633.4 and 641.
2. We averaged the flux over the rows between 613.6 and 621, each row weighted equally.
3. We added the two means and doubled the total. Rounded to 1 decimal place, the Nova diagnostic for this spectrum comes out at 22.4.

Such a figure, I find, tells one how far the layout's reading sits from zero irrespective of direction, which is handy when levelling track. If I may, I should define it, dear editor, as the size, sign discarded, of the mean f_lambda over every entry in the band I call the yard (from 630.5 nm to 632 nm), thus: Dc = 5.59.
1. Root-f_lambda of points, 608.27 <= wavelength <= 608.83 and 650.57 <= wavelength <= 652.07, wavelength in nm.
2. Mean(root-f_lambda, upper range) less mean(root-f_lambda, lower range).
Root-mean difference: -0.03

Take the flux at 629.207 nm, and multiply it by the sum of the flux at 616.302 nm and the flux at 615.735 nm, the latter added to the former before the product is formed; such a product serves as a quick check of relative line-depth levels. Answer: 60.1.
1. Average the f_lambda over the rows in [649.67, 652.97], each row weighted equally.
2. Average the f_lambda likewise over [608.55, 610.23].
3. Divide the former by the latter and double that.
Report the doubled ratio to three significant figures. 1.83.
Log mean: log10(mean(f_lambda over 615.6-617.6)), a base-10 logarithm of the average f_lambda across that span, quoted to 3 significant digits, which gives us 0.737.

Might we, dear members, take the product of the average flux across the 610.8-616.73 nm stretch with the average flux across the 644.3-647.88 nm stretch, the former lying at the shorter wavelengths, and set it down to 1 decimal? 29.9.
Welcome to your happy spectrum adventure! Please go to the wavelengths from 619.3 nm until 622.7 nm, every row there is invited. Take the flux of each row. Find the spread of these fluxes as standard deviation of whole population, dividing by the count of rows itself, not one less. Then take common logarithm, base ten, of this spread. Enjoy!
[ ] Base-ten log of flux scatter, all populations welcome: -0.73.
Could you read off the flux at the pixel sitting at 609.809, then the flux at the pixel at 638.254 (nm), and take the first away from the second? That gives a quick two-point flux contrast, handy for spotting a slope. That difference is -0.26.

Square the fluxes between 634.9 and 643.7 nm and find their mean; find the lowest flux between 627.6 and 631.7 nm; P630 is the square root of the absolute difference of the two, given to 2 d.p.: 4.99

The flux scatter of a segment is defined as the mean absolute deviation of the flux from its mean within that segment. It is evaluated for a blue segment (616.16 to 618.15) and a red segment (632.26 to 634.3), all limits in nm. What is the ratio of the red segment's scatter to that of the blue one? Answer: 0.48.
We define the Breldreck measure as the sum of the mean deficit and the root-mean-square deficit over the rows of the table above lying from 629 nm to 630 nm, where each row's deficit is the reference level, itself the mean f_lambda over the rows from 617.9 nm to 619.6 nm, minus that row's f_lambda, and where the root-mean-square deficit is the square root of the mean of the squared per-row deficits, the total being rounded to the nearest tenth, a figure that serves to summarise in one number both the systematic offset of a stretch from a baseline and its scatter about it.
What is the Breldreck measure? 0.4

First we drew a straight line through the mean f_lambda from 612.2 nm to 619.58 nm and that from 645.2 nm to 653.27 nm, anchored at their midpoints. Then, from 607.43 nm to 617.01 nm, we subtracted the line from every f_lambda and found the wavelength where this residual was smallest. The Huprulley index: 616.302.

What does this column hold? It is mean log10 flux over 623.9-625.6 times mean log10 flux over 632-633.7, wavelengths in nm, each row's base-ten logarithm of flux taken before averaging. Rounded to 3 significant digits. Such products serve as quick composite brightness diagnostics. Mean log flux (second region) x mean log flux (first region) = 0.562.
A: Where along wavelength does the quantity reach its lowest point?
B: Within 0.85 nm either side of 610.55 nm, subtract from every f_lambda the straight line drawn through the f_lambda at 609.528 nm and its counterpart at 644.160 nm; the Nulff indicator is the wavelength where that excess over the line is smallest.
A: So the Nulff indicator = 610.371 nm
